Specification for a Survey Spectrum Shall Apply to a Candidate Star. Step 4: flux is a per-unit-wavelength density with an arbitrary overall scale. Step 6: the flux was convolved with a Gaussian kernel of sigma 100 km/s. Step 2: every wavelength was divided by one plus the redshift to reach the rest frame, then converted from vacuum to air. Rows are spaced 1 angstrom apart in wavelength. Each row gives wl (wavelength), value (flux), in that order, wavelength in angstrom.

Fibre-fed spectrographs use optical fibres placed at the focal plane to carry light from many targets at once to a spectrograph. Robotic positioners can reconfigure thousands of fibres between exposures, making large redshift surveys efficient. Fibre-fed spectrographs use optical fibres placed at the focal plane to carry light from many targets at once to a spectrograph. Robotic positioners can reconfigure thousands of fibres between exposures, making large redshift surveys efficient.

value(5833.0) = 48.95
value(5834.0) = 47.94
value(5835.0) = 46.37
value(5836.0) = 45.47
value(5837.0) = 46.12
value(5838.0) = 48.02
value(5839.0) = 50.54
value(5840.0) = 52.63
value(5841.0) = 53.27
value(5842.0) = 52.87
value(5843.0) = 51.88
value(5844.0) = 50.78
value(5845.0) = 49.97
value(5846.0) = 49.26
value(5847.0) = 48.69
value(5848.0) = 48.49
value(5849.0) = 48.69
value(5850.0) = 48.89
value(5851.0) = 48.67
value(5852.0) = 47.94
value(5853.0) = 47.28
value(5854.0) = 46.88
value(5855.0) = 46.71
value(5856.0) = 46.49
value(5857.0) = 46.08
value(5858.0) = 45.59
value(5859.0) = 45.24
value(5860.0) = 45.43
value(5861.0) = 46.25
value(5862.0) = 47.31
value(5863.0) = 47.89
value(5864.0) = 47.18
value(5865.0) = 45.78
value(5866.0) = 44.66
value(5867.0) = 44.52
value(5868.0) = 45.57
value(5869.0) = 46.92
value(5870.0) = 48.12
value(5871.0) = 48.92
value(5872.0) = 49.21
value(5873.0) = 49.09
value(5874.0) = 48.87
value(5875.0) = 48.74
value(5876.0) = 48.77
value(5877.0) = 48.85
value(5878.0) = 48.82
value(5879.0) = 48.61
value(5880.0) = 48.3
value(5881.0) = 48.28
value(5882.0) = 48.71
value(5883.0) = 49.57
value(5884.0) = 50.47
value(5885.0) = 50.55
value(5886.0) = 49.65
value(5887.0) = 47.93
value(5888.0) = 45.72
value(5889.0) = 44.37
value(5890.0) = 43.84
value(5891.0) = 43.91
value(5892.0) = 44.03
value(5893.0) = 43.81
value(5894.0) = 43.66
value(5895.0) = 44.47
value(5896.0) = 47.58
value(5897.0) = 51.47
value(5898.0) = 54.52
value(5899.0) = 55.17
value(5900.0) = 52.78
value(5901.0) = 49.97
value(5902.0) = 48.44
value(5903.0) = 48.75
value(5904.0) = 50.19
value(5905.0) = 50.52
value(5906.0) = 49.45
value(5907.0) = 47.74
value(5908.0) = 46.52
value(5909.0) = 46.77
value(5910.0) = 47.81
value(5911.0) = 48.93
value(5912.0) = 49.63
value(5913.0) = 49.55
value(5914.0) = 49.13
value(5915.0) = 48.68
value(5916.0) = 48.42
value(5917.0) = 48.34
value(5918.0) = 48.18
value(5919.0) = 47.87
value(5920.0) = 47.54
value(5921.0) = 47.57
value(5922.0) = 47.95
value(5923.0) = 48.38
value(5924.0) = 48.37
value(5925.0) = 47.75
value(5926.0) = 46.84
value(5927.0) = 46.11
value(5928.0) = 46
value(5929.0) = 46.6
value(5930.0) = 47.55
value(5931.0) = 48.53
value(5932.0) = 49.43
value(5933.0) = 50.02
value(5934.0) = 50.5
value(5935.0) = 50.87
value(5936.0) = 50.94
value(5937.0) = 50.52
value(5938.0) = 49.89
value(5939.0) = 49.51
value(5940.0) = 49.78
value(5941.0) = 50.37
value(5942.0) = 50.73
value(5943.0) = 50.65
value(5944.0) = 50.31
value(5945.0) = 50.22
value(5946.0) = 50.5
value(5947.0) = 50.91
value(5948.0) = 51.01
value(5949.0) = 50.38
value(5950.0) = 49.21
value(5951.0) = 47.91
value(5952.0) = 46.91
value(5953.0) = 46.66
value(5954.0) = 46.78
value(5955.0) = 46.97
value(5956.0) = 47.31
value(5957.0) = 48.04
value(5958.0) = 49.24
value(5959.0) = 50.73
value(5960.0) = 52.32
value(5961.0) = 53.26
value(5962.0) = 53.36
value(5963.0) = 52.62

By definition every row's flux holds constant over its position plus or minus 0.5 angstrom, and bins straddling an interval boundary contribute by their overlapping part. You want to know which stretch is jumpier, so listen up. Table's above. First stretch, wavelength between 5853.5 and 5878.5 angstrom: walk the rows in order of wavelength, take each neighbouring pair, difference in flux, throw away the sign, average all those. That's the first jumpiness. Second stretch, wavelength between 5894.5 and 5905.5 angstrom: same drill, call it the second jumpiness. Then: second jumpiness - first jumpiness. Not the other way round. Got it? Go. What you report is 1.4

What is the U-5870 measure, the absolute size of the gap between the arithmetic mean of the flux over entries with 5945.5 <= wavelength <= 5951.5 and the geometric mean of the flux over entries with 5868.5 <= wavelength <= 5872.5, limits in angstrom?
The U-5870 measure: 1.7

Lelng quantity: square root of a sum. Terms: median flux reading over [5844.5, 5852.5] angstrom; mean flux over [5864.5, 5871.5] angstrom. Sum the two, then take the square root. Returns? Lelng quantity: 9.75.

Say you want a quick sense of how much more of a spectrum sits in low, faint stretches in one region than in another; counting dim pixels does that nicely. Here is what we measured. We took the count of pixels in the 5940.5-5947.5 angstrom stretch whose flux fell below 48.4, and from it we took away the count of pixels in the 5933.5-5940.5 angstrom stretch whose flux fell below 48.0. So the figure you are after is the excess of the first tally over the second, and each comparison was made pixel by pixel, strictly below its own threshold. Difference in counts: 0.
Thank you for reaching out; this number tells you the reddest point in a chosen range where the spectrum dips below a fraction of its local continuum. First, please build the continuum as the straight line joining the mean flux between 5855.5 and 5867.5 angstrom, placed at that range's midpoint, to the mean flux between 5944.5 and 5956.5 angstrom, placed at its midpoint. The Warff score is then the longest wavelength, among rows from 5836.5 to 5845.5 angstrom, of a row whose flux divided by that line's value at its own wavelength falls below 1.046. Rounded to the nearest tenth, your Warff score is 5837.0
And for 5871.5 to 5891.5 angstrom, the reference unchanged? 5891.0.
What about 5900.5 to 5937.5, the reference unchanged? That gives 5937.0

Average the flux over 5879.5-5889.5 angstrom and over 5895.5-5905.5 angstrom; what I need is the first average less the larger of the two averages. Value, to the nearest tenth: -2.6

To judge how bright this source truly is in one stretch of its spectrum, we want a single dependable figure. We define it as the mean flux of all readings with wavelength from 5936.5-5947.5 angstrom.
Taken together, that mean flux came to 50.3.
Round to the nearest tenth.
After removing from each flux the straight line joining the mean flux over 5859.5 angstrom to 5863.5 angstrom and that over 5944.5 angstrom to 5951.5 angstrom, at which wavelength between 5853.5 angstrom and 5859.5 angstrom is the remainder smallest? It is 5859.0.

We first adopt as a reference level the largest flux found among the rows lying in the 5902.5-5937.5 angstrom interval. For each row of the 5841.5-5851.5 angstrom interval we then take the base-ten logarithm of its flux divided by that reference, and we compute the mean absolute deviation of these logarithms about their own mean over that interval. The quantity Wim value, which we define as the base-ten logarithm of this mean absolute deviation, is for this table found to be -1.97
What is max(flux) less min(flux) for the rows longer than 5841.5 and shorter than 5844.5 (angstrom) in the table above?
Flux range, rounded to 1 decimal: 2.1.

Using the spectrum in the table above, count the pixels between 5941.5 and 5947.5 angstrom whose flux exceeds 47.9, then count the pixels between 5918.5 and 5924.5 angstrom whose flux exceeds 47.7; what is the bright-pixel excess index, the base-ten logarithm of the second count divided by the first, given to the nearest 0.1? -0.2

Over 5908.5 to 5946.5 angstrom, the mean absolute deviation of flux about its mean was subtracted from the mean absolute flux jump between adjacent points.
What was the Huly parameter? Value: -0.77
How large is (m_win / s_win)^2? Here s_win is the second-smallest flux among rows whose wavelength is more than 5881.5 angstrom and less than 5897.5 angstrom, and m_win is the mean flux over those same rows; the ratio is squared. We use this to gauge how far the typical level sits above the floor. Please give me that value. 1.14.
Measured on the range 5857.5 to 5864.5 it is 1.04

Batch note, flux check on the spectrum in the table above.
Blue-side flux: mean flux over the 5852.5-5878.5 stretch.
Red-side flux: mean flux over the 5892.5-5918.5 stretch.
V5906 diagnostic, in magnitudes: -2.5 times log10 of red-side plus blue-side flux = -4.96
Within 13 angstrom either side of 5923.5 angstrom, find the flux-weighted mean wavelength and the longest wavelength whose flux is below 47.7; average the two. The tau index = 5926.8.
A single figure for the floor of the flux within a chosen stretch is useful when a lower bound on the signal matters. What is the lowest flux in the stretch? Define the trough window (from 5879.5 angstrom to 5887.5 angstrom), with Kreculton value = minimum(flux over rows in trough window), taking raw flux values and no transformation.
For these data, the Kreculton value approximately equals 47.93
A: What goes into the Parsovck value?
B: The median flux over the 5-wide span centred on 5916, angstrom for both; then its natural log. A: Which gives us 3.88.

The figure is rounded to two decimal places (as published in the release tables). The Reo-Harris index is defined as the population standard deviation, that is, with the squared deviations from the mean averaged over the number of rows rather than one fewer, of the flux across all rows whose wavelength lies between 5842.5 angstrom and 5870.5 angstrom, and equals 1.79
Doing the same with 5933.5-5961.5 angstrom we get 1.66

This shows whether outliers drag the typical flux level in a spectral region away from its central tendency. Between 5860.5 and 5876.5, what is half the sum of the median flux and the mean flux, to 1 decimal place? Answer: 47.5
